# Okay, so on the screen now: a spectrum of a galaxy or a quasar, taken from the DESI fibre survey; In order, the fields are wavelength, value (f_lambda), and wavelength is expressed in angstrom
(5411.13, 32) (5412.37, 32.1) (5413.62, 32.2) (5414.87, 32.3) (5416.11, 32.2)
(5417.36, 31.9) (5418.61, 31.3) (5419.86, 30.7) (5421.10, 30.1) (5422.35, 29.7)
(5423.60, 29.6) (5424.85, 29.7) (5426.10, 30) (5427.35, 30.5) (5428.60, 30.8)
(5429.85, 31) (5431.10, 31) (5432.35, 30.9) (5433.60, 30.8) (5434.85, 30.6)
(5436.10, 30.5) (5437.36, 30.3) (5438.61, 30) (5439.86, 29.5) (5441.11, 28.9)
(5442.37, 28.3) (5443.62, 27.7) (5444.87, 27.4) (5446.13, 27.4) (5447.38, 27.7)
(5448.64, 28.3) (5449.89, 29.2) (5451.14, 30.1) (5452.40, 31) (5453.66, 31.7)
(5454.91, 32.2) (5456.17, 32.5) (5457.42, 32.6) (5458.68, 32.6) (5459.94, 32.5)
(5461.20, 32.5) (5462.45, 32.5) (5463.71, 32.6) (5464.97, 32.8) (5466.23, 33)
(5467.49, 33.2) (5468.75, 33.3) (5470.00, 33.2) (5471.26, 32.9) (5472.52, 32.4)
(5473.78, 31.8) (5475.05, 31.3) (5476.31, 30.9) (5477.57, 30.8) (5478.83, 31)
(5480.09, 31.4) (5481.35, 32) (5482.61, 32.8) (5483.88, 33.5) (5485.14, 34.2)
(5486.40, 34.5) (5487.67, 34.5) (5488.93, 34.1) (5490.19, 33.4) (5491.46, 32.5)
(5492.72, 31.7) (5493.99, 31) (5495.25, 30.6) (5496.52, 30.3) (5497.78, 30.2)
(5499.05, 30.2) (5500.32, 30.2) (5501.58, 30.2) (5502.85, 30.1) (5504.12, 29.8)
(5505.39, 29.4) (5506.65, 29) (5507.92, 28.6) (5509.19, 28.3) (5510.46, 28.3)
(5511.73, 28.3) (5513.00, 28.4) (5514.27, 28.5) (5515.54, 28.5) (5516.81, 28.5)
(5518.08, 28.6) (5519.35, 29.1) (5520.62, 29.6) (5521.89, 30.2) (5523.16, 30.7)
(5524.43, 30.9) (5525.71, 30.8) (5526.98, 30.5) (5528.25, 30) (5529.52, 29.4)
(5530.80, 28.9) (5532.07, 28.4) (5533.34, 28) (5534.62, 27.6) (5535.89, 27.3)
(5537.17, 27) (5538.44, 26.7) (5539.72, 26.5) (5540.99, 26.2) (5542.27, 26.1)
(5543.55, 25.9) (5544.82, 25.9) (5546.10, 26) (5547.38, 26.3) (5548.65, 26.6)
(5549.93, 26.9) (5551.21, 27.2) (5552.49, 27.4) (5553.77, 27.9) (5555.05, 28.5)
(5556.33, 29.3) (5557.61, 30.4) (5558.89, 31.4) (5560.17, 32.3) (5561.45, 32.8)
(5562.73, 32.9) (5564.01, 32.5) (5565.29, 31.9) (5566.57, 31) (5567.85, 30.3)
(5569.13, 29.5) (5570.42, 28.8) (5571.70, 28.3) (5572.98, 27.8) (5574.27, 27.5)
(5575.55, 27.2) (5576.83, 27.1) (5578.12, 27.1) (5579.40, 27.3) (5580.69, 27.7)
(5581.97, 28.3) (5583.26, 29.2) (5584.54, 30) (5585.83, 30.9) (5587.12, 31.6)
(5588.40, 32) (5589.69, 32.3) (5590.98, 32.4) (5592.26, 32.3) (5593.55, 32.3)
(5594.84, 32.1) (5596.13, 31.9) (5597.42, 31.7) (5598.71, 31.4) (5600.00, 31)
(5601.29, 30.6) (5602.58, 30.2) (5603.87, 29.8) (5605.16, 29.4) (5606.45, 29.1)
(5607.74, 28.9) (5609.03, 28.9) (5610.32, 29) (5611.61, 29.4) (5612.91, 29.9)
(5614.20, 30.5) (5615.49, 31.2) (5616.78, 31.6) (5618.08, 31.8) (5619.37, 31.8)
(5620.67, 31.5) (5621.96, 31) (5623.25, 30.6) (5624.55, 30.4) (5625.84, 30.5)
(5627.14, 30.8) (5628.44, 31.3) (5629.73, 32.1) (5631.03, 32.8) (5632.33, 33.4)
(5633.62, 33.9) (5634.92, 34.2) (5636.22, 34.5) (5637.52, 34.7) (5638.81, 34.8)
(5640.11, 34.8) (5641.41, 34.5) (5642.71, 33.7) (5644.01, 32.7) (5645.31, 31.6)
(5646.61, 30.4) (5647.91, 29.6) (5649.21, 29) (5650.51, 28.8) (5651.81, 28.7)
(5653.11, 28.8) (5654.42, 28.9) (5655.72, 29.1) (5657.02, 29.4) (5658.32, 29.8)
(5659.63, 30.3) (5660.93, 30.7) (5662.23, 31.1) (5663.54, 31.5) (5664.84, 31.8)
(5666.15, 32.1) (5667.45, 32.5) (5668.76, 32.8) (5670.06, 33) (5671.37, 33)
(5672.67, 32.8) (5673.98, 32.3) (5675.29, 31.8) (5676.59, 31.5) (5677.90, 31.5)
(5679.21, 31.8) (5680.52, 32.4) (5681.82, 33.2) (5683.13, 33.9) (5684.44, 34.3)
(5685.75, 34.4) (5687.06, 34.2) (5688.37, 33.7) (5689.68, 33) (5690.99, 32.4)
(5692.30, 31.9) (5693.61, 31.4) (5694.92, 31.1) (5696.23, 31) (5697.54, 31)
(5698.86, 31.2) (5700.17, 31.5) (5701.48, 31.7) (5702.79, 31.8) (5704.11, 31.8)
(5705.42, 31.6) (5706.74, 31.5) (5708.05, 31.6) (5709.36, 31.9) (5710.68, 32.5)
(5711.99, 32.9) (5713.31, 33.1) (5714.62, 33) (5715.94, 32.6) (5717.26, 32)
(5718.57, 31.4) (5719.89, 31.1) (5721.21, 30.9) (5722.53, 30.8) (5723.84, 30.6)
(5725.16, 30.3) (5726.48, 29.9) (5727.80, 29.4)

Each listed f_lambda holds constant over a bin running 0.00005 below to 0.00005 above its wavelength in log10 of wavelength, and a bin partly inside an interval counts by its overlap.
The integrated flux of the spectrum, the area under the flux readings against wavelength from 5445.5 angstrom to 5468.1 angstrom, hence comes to 709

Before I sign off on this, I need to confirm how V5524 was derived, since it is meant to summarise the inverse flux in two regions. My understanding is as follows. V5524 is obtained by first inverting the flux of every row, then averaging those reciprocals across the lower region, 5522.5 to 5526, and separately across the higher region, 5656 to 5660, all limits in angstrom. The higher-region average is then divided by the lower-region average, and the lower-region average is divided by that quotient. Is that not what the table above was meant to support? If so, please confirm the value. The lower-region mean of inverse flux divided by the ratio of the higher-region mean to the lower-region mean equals 0.031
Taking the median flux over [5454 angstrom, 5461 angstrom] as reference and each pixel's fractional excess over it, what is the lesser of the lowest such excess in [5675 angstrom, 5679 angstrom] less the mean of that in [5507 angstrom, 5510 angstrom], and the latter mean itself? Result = -0.12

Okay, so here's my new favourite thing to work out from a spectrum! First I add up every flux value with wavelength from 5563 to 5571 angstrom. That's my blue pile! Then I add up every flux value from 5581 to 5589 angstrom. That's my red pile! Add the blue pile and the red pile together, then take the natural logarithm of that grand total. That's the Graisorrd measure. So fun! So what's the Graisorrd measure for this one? 5.903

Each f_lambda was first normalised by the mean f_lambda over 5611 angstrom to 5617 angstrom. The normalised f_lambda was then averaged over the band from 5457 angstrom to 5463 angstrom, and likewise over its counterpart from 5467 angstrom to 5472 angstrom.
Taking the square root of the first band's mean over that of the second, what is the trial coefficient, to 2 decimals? 0.99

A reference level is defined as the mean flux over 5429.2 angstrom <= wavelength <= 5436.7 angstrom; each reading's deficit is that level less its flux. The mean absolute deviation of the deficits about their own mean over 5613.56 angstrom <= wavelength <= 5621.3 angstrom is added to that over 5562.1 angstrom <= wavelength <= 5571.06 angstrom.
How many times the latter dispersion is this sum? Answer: 1.29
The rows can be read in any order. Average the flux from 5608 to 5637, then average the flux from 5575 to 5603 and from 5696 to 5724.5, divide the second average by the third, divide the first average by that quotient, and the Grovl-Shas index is 32.9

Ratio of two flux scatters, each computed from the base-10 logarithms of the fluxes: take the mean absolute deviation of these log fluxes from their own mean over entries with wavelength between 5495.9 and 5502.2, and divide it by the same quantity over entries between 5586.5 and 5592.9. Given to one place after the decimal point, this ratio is 0.1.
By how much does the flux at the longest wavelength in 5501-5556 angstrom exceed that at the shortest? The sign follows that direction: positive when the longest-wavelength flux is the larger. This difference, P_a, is -2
